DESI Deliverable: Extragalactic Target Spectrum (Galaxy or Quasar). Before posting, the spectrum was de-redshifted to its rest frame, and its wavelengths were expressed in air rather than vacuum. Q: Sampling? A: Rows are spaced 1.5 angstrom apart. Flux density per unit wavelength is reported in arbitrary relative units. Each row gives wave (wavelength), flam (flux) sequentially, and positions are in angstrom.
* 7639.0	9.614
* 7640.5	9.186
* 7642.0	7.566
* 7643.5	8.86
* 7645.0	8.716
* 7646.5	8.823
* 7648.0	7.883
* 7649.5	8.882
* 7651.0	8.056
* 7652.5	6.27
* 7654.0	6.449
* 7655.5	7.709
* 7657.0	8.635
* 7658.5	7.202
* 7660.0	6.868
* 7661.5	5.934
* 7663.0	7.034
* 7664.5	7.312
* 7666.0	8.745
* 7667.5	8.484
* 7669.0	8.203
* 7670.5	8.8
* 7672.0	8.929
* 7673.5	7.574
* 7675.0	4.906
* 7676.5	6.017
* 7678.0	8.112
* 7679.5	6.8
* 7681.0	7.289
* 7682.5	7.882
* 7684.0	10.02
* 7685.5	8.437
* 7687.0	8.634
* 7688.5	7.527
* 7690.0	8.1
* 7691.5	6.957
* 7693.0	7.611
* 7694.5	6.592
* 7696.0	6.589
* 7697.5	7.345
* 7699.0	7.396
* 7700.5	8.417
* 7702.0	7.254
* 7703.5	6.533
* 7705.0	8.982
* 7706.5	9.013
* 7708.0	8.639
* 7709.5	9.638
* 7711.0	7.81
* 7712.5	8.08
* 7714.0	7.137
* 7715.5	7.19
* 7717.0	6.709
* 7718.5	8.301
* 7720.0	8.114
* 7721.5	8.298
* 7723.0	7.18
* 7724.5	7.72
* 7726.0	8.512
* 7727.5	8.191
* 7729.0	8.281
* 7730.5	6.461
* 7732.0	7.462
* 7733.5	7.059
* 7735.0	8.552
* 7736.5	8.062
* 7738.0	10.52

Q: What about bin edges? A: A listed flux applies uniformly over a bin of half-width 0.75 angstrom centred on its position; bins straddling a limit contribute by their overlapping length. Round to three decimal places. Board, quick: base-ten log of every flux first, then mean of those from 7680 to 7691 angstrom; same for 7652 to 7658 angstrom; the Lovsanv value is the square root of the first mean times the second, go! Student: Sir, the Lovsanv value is 0.886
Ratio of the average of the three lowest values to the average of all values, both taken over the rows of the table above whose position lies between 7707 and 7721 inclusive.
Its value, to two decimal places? 0.88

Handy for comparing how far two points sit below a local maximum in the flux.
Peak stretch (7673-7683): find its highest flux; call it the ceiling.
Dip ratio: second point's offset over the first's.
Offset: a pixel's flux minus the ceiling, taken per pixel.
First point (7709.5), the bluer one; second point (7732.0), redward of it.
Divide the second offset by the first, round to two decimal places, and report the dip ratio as -0.43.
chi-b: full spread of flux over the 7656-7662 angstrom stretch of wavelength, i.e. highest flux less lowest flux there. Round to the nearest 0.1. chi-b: 2.7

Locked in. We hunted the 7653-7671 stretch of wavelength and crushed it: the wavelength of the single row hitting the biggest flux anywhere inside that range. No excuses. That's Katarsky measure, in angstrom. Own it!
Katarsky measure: 7670.5 angstrom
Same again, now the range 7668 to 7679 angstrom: 7672.0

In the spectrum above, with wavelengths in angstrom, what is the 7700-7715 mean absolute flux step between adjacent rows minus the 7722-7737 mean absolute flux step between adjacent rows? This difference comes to 0.2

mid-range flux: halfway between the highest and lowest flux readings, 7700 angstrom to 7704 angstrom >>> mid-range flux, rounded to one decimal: 7.5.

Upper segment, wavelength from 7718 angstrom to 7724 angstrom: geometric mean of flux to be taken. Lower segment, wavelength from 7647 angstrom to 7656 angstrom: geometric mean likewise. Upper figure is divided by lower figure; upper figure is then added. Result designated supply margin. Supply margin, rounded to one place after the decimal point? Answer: 9.0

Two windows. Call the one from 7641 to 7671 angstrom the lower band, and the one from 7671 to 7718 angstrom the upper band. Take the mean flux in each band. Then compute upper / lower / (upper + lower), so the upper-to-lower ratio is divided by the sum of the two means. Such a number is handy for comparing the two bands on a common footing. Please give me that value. 0.0633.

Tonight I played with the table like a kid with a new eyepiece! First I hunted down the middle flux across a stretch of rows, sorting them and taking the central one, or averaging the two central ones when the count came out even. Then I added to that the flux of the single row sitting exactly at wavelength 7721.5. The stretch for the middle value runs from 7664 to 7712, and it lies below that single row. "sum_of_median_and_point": 16.1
